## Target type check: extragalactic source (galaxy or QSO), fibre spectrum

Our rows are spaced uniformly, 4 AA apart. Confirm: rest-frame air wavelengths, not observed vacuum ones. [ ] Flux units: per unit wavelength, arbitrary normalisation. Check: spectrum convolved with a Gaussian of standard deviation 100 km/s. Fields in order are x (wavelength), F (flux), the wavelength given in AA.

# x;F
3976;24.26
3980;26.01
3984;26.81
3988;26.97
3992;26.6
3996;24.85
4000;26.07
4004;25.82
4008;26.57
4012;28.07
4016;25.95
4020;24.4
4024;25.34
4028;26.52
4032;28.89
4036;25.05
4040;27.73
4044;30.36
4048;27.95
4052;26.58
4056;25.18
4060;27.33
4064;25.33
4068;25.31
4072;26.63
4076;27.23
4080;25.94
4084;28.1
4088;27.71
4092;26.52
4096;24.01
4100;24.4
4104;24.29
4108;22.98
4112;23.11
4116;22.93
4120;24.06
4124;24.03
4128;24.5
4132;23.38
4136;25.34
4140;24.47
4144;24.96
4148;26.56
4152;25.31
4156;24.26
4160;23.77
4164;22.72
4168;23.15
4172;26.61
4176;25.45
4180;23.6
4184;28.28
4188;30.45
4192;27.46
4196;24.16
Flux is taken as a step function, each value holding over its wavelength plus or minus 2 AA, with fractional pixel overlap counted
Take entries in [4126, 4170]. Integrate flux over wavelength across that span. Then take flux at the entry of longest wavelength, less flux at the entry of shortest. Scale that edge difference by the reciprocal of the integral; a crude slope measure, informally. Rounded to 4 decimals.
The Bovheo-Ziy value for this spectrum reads -0.0013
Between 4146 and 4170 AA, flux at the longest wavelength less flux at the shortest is -3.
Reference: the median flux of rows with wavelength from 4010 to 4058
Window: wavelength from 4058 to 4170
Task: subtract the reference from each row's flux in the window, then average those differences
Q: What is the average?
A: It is -1.6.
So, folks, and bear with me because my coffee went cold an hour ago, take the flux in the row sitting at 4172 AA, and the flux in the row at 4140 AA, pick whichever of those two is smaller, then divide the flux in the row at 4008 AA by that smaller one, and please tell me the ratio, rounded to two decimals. 1.09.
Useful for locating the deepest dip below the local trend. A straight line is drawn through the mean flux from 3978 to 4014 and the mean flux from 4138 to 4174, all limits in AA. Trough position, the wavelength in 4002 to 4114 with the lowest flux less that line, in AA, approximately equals 4108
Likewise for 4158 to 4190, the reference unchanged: 4164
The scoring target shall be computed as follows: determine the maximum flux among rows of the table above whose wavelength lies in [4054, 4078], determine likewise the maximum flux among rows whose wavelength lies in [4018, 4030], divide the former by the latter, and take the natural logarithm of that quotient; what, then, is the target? 0.03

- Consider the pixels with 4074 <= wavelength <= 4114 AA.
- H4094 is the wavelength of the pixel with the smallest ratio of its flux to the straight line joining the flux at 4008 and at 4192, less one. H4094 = 4108 AA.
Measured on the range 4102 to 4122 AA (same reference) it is 4116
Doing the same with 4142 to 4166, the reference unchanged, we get 4164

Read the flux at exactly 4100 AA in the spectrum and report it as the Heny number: 24.4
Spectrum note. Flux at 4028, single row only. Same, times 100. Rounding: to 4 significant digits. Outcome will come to 2652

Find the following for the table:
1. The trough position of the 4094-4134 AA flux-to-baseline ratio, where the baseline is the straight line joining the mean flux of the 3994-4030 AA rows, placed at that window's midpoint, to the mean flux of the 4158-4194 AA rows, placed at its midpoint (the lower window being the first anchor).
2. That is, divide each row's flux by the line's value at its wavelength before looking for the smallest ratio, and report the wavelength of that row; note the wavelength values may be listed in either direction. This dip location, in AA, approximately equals 4116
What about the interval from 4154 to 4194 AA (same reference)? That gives 4164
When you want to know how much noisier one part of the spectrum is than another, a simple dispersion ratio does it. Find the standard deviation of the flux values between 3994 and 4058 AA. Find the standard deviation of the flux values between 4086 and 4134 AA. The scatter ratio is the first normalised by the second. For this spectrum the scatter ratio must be 1.1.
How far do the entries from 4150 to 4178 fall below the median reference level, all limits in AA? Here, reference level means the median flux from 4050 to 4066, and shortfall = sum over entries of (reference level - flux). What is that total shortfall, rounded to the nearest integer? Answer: 10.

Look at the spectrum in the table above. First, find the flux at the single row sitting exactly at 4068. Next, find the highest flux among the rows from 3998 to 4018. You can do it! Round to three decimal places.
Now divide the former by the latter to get 0.902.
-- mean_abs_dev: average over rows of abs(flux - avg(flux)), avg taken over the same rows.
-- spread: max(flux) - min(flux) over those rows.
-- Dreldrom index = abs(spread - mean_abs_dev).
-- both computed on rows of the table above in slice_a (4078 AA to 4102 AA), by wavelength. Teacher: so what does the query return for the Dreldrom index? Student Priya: 2.8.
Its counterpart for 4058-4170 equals 4.1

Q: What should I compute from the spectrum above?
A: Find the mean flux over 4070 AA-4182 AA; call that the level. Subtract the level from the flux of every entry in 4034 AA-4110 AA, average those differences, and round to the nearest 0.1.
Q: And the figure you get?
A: 1.4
